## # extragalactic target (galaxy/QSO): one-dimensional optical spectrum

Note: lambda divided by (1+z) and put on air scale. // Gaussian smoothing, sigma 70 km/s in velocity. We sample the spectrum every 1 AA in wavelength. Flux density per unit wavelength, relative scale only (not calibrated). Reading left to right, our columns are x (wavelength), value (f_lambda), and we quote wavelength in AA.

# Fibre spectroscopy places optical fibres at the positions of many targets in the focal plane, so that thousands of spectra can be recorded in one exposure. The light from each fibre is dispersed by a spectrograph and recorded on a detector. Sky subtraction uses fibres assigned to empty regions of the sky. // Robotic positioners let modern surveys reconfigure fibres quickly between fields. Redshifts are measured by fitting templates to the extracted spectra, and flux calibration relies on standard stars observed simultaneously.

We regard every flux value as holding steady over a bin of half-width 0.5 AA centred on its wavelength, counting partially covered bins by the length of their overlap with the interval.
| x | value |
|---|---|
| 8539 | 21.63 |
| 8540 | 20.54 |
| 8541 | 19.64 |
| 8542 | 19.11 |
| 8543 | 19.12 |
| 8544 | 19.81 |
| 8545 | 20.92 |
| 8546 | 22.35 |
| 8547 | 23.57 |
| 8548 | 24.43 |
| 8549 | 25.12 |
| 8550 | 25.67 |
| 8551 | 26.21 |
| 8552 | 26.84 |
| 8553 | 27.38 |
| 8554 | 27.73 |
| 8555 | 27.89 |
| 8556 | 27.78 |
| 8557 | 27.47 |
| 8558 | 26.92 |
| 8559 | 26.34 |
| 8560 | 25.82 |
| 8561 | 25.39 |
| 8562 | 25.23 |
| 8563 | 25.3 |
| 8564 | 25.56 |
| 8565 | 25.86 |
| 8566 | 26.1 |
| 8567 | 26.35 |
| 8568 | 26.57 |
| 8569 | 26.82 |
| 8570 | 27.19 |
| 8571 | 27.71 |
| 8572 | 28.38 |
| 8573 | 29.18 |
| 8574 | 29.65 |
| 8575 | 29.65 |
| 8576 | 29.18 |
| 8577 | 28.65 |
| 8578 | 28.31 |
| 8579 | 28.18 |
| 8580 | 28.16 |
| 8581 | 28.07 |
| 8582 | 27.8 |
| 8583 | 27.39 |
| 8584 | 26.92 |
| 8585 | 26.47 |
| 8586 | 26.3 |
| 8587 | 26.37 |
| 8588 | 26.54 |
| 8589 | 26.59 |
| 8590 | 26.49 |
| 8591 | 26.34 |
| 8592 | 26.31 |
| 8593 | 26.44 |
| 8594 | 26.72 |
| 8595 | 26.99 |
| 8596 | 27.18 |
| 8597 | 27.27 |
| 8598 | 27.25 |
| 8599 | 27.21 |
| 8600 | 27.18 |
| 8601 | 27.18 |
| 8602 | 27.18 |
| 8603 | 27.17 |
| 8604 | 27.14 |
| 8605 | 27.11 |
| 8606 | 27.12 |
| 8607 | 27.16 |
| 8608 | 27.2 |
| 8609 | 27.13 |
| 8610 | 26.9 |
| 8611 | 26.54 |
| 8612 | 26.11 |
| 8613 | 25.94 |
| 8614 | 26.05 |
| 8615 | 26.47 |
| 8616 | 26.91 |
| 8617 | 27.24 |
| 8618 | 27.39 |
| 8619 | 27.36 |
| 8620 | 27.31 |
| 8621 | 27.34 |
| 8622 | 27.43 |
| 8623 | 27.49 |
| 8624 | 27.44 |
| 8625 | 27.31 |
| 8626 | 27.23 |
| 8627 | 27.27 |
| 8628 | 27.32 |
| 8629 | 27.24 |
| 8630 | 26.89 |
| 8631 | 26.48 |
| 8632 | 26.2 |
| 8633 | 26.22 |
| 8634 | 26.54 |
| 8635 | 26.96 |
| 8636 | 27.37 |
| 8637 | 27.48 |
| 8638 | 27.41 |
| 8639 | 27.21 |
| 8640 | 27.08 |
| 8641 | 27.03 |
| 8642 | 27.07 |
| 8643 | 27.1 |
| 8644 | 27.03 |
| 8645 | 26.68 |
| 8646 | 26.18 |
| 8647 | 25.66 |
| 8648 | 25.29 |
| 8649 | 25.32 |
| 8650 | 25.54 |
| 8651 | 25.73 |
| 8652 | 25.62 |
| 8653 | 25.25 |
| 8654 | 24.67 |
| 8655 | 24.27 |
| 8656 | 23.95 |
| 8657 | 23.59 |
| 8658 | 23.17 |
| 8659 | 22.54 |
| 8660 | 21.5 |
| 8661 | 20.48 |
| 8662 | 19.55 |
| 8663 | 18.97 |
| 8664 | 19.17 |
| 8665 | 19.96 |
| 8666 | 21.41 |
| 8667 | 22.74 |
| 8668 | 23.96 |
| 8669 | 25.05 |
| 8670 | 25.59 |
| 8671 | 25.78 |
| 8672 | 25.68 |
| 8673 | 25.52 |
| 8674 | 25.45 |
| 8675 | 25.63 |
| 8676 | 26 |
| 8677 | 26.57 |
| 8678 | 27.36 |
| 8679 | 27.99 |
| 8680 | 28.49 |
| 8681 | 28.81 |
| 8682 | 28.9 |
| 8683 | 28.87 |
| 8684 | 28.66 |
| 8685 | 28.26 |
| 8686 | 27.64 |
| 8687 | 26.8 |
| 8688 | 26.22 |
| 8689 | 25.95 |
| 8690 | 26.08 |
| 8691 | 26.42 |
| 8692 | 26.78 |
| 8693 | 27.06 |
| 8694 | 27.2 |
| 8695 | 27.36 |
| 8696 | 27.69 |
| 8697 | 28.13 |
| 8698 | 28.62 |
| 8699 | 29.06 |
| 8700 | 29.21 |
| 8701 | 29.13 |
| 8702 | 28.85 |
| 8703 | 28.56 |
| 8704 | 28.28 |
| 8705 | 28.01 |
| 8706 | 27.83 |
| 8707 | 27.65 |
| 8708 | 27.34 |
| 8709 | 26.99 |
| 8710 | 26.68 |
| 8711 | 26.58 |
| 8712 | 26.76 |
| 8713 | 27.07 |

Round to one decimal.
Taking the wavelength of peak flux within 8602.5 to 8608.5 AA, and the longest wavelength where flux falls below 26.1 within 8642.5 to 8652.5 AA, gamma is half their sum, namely 8630.0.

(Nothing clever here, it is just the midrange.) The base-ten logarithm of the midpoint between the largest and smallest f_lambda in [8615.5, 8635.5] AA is 1.43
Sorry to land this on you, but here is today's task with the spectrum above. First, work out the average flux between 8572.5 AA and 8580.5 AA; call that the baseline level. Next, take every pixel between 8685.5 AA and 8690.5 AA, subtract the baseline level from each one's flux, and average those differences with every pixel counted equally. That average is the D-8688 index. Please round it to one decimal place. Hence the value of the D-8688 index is -2.3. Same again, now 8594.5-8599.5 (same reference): -1.7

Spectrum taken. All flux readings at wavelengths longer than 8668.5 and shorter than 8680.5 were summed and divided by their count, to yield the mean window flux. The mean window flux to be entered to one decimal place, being 26.3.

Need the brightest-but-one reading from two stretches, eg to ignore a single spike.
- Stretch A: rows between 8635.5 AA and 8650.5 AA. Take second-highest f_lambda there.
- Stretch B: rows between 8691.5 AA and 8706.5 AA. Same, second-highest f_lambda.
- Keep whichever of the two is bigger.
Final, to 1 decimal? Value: 29.1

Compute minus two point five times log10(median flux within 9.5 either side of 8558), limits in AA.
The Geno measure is -3.55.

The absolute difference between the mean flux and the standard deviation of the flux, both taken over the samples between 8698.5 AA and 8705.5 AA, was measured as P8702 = 28.3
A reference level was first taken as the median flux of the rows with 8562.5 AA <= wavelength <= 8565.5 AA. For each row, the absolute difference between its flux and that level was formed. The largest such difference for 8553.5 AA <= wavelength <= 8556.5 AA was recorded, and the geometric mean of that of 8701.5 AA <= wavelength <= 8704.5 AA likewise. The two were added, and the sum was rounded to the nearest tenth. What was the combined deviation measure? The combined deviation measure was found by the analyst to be 5.3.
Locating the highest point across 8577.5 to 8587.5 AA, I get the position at 8578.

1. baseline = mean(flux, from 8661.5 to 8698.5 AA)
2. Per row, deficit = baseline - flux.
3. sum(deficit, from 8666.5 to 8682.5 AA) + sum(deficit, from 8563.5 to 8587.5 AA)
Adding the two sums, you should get -46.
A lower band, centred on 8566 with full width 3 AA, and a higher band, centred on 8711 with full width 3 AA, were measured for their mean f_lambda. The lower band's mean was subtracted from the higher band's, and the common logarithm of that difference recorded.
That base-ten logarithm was -0.24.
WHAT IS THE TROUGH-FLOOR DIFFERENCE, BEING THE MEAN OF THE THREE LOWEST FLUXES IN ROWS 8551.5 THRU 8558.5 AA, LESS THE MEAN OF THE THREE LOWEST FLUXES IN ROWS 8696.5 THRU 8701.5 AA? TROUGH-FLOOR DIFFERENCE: -2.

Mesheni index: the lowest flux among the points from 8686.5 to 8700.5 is 25.95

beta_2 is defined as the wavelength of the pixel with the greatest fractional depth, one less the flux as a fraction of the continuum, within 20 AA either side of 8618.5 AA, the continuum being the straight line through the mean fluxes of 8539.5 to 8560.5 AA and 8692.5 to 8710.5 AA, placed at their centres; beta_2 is 8633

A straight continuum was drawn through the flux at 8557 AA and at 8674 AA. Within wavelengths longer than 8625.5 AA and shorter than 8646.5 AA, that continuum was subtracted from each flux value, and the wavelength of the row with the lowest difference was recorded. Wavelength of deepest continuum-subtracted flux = 8632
